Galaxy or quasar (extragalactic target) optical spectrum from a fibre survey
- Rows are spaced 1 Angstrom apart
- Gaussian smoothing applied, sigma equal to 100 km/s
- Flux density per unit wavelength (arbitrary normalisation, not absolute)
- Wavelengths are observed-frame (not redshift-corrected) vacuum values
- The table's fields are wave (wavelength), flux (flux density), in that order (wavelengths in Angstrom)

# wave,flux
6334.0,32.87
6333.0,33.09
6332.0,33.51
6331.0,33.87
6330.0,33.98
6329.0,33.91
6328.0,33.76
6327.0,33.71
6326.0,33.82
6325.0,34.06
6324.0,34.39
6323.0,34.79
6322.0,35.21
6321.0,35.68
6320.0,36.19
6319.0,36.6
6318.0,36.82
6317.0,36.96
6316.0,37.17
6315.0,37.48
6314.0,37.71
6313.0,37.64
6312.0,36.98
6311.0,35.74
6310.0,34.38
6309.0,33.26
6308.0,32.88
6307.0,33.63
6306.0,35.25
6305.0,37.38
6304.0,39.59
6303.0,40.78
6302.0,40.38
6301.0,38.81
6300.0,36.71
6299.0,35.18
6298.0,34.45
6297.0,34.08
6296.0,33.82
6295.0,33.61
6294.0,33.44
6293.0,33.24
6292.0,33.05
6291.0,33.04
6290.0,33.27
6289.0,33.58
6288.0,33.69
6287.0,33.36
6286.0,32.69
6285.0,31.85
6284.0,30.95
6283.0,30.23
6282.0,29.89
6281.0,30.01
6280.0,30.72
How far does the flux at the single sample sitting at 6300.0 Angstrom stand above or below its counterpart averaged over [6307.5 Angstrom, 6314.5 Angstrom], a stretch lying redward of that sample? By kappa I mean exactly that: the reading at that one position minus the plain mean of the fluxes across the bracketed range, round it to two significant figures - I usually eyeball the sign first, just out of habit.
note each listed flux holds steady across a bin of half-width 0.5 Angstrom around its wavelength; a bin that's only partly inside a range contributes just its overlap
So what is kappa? 1.2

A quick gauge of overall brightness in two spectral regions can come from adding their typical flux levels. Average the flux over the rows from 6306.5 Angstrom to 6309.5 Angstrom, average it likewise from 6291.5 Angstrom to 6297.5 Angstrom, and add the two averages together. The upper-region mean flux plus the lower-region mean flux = 66.8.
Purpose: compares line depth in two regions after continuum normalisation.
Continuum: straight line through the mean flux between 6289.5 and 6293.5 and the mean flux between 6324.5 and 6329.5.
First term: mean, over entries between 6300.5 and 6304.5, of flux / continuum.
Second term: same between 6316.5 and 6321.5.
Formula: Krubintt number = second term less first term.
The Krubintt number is -0.11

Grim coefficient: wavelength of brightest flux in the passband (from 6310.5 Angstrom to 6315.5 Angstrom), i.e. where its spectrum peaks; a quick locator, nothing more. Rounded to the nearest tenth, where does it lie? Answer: 6314.0 Angstrom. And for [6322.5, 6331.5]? 6323.0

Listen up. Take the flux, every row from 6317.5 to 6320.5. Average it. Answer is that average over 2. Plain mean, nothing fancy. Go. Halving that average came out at 18.3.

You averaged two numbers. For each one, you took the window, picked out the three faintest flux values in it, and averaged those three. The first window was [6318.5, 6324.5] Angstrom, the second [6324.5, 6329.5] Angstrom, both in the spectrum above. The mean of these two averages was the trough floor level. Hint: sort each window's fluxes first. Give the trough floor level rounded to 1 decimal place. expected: 34.3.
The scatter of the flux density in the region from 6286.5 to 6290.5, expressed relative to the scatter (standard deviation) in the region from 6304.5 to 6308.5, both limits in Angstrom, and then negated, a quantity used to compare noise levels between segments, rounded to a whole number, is 0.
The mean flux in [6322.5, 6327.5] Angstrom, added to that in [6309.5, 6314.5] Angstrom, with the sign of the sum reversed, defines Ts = -70.6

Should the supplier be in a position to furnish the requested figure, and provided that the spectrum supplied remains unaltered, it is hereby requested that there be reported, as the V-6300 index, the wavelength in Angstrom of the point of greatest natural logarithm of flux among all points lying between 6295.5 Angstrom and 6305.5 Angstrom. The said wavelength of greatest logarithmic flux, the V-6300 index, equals 6303.0 Angstrom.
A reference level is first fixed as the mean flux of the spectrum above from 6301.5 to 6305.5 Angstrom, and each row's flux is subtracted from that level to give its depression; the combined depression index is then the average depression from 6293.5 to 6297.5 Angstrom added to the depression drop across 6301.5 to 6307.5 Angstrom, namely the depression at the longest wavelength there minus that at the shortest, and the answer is 13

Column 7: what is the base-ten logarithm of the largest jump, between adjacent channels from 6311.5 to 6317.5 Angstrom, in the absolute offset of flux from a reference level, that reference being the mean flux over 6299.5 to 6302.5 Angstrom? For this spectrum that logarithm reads -0.2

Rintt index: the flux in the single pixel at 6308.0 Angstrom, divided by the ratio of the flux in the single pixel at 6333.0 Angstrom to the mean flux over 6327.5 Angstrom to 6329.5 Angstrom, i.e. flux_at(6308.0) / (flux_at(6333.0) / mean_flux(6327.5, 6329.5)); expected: 34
